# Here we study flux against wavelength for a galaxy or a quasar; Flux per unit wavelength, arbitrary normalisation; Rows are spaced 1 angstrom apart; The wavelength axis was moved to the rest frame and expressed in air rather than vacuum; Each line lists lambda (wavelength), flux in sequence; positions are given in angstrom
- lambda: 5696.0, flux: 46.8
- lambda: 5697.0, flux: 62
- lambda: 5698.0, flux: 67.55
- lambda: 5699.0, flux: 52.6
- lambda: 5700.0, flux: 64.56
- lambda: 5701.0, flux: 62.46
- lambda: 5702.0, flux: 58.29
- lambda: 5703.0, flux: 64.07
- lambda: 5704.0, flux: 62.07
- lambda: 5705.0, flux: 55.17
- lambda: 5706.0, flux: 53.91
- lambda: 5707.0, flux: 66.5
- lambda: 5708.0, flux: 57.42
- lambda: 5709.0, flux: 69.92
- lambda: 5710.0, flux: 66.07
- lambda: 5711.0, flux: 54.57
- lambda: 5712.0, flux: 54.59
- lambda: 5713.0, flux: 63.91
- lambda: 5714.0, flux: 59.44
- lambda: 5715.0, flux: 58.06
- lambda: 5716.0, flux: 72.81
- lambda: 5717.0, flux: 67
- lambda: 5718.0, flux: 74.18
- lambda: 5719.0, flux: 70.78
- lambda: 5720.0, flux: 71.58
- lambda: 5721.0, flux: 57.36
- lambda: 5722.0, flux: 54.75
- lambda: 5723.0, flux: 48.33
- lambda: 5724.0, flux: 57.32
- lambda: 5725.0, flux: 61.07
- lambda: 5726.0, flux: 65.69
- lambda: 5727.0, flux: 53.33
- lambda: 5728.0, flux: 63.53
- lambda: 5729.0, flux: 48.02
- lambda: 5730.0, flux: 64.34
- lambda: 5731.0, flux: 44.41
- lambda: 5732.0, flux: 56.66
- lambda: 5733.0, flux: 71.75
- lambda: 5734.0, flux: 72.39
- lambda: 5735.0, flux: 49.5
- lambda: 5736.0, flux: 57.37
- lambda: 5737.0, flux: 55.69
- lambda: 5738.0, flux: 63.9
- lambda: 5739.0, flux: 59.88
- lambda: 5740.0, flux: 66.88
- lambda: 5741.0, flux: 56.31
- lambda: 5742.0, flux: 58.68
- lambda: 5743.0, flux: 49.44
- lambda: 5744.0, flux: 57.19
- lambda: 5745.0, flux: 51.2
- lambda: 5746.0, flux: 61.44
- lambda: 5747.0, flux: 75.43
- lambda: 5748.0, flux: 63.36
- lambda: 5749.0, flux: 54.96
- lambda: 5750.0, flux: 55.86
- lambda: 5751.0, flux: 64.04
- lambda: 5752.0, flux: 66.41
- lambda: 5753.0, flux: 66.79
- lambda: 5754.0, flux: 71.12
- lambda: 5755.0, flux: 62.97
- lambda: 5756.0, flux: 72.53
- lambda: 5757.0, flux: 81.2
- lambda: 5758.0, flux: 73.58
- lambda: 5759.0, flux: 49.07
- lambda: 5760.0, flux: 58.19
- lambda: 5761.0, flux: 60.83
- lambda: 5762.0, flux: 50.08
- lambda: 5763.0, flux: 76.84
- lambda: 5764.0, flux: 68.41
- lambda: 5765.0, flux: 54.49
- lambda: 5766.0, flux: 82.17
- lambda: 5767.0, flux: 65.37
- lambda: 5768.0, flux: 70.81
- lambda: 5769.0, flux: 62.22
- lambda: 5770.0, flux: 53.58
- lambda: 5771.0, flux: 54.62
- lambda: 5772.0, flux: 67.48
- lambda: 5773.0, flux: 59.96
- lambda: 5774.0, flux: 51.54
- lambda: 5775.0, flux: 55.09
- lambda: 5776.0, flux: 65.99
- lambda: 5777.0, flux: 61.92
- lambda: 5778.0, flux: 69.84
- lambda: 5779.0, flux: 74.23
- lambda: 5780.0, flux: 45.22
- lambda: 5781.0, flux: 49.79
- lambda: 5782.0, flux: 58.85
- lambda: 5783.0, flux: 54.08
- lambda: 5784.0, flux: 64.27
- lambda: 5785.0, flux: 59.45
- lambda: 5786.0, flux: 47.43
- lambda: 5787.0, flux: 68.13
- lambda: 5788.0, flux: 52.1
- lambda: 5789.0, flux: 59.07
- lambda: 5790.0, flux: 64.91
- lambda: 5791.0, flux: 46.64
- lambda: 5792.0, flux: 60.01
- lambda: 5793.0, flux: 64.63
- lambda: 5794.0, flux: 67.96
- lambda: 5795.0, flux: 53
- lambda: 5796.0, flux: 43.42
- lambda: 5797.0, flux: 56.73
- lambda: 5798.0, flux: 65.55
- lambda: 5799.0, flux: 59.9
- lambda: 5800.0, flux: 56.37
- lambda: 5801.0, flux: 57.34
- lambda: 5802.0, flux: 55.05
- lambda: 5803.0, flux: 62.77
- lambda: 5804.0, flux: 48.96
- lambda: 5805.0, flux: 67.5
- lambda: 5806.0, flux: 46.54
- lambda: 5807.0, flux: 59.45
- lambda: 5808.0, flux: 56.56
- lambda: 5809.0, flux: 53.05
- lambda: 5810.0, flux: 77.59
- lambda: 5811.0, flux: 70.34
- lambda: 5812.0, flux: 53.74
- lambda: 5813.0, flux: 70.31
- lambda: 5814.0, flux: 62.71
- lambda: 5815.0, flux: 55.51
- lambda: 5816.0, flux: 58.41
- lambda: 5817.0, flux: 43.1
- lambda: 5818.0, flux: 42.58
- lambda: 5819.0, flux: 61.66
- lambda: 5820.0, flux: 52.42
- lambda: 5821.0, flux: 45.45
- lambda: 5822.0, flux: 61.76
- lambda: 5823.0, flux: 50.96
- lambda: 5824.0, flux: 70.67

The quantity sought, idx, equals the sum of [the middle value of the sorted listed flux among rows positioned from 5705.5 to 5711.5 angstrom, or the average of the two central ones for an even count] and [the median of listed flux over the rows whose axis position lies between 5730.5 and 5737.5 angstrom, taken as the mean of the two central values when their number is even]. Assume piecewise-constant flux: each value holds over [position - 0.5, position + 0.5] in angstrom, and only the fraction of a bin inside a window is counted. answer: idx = 118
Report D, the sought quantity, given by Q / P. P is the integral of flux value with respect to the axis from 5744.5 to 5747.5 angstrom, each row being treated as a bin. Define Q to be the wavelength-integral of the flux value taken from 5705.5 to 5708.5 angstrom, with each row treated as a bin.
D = 0.95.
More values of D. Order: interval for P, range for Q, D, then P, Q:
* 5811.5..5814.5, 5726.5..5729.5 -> 0.88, 187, 165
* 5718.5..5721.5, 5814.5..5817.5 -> 0.79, 200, 157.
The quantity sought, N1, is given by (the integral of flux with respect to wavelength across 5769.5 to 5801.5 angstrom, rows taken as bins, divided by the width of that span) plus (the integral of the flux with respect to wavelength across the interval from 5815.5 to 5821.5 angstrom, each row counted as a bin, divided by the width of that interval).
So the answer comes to 109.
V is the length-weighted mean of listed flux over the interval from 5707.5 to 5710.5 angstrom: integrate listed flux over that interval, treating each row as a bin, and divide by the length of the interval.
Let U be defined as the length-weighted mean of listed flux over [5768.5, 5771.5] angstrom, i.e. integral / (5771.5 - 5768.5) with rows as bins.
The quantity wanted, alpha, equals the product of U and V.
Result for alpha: 3662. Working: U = 57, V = 64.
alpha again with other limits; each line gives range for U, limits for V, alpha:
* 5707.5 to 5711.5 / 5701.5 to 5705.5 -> 3714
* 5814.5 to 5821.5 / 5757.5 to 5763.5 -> 3152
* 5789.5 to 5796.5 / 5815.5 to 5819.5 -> 2943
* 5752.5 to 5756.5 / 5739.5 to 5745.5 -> 3870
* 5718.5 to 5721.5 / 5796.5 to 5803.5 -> 3935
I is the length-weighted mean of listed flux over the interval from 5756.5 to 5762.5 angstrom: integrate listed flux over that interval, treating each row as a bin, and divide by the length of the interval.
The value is 62.2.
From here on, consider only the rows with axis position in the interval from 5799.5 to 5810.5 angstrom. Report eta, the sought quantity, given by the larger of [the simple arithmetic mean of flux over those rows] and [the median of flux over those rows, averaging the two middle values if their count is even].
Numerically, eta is 58.3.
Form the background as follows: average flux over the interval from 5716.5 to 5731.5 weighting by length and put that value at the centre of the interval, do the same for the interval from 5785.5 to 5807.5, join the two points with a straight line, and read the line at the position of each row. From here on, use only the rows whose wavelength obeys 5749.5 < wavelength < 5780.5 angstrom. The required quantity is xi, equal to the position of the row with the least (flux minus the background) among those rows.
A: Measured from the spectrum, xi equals 5780.0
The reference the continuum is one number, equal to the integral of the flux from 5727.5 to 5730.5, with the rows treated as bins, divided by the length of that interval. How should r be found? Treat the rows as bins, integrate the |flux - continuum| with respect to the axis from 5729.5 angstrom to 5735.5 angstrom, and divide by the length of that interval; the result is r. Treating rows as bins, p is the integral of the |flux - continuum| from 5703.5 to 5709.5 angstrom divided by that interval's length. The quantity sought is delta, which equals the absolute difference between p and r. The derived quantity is 4.3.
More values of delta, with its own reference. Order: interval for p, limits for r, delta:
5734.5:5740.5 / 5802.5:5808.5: 1.6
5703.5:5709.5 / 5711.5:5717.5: 0.2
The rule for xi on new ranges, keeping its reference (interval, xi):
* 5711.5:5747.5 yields 5731.0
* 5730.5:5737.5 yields 5731.0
